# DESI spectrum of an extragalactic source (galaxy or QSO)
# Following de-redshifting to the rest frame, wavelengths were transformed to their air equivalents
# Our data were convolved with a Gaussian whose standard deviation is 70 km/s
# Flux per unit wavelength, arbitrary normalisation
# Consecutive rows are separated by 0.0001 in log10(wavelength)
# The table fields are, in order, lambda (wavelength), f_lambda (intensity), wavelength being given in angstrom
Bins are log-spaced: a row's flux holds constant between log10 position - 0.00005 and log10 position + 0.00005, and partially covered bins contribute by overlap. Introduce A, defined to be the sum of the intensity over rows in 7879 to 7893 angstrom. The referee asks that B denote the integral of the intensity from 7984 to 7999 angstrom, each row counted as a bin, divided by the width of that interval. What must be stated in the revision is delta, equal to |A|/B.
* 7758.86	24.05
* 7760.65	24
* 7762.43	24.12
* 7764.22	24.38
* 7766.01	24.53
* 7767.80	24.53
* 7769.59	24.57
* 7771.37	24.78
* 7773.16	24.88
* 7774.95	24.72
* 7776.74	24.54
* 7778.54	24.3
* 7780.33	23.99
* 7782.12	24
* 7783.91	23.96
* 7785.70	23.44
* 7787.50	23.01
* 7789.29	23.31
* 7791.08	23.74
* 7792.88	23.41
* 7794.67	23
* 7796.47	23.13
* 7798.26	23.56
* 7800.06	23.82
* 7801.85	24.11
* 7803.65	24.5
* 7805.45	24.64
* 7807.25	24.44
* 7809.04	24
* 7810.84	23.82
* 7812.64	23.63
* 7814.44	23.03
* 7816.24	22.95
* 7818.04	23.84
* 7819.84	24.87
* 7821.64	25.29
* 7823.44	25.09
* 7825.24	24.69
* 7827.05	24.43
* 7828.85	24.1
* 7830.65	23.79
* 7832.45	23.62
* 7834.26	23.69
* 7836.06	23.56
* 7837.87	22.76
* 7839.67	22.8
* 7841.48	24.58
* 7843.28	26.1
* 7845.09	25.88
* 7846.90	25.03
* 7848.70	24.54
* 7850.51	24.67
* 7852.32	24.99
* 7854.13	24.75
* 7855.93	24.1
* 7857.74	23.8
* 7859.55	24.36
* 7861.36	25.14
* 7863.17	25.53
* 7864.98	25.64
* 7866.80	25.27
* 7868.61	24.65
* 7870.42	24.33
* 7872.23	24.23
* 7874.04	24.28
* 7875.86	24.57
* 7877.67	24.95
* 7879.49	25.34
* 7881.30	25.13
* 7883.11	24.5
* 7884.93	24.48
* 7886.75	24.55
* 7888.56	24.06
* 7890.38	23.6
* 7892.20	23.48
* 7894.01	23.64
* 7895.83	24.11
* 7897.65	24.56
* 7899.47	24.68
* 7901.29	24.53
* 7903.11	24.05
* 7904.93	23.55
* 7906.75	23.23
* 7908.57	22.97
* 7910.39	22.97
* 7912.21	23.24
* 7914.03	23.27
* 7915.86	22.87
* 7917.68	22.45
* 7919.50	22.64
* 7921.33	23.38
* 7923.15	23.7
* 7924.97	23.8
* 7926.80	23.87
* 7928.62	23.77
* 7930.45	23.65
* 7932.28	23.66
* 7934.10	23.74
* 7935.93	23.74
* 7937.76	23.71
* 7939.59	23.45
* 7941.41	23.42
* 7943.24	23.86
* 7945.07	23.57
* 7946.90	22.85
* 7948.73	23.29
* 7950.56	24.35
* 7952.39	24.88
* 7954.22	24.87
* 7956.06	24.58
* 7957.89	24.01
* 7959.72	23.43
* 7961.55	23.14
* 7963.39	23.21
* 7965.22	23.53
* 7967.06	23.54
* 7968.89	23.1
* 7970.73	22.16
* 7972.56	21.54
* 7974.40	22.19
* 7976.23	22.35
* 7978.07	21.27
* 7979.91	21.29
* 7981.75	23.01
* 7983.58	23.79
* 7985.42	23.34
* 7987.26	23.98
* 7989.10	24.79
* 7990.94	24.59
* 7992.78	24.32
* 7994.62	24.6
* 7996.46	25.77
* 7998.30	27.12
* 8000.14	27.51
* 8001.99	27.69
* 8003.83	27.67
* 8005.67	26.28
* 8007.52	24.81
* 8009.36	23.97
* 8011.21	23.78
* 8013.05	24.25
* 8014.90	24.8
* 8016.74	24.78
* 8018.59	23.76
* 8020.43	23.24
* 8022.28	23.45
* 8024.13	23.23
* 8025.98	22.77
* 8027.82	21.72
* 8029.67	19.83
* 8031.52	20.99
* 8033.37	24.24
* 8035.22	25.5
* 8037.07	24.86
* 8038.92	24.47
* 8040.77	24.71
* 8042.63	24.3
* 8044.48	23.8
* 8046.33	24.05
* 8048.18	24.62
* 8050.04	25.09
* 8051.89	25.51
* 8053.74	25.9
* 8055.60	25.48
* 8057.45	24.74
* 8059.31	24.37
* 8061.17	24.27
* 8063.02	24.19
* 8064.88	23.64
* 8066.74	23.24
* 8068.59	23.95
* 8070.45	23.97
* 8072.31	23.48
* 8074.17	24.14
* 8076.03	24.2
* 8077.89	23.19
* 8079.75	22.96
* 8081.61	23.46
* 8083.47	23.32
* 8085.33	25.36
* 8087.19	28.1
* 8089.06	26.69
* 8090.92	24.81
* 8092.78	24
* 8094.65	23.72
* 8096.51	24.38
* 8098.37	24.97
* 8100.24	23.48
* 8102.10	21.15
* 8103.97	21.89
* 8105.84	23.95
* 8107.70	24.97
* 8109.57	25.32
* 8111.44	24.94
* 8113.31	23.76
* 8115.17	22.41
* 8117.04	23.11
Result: 7.89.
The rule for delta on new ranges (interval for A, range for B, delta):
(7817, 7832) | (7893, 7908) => 8.16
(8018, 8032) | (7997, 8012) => 6.86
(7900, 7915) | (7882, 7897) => 7.80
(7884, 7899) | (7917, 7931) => 8.22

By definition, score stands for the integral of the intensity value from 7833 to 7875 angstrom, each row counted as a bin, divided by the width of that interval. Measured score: 24.5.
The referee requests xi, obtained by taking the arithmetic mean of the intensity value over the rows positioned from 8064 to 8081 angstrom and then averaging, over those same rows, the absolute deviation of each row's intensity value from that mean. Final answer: 0.38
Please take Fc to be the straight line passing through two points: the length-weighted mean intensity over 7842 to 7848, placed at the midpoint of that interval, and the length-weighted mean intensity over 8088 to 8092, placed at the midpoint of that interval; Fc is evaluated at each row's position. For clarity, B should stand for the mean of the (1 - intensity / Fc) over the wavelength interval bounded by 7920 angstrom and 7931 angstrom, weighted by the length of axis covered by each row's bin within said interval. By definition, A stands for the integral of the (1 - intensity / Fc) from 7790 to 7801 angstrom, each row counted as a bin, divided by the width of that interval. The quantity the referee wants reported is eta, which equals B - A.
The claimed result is -0.01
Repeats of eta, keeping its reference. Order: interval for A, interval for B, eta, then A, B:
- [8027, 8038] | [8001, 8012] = -0.11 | 0.11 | -0.002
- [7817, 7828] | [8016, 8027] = 0.05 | 0.03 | 0.086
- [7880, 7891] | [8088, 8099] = -0.01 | 0.05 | 0.037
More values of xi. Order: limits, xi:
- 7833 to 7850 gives 1.00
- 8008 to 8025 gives 0.47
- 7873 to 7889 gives 0.33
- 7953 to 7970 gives 0.52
